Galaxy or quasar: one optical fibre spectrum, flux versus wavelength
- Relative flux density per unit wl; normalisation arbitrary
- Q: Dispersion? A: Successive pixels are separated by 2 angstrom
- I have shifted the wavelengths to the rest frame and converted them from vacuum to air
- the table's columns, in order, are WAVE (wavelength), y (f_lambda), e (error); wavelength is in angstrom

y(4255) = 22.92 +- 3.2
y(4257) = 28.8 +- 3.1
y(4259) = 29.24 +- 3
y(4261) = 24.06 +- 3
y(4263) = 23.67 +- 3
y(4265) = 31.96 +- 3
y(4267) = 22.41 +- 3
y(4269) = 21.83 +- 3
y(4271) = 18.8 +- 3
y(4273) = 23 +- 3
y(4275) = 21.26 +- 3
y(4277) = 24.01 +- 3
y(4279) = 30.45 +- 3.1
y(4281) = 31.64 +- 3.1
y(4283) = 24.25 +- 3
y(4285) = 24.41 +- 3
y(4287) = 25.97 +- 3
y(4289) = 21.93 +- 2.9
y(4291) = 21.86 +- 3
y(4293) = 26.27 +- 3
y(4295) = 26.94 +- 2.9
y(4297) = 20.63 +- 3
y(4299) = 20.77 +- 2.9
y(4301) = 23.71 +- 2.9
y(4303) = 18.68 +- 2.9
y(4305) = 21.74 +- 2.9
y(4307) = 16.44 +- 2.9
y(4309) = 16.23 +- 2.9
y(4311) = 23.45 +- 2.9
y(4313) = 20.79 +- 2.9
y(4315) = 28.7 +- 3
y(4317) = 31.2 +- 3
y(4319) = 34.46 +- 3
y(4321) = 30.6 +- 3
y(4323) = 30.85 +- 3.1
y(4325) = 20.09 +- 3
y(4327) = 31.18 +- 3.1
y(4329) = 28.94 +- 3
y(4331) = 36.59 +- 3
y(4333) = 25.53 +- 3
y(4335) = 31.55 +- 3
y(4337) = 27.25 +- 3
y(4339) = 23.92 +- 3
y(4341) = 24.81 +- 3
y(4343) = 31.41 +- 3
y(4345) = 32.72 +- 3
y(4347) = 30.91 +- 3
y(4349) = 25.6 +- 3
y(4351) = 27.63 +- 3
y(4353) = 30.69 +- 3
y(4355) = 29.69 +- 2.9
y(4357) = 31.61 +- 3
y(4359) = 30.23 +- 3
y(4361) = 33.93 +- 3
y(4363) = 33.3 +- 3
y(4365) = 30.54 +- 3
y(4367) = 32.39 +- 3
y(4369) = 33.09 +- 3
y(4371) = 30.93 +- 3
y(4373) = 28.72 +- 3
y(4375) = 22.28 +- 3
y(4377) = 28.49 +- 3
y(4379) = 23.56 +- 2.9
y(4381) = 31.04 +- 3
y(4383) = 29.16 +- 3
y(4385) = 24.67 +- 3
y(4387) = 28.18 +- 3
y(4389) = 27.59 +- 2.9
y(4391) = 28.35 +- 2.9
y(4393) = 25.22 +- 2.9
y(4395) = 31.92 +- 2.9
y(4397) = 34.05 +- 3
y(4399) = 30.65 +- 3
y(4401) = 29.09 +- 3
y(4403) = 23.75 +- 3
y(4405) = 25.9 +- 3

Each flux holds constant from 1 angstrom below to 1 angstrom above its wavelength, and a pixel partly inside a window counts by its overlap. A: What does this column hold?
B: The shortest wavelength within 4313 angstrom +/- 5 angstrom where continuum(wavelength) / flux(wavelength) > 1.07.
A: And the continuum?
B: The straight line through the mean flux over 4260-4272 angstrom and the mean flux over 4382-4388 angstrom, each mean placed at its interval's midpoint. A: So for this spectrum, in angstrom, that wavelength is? 4309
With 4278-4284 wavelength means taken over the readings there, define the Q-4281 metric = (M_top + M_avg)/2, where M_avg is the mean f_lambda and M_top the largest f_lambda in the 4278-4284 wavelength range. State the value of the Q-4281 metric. 30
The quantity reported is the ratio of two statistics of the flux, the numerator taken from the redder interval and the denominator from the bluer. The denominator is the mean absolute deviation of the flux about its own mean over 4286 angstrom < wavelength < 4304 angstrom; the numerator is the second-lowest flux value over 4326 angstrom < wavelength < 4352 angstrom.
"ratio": 10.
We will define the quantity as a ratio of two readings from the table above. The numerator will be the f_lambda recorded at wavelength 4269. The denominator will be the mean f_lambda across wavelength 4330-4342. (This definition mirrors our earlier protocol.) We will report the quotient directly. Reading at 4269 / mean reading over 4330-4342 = 0.77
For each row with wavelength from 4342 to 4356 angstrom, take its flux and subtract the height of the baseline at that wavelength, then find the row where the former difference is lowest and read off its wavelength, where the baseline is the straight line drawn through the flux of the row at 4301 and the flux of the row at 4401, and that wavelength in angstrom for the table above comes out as 4349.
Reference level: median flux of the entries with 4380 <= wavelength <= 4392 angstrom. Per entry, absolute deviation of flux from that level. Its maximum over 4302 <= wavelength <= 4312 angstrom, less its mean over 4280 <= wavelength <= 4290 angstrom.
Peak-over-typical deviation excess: 8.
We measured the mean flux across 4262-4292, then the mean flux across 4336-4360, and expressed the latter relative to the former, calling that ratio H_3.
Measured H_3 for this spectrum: 1.18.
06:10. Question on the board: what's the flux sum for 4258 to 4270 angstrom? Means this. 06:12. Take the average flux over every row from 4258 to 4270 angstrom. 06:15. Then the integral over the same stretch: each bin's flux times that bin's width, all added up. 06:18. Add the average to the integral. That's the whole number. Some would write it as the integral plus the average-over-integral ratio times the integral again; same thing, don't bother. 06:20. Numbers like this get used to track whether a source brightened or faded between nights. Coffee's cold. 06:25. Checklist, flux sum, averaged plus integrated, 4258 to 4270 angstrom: 332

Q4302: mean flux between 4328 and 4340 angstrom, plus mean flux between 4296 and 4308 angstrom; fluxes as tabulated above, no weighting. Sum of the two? 49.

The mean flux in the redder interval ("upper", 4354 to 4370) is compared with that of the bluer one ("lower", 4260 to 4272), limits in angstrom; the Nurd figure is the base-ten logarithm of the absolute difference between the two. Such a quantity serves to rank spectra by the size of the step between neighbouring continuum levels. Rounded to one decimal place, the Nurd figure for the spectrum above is 0.9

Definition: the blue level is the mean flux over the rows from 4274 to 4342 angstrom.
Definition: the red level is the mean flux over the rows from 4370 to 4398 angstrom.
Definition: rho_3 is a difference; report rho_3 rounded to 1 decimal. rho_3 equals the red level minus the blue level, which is 2.7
